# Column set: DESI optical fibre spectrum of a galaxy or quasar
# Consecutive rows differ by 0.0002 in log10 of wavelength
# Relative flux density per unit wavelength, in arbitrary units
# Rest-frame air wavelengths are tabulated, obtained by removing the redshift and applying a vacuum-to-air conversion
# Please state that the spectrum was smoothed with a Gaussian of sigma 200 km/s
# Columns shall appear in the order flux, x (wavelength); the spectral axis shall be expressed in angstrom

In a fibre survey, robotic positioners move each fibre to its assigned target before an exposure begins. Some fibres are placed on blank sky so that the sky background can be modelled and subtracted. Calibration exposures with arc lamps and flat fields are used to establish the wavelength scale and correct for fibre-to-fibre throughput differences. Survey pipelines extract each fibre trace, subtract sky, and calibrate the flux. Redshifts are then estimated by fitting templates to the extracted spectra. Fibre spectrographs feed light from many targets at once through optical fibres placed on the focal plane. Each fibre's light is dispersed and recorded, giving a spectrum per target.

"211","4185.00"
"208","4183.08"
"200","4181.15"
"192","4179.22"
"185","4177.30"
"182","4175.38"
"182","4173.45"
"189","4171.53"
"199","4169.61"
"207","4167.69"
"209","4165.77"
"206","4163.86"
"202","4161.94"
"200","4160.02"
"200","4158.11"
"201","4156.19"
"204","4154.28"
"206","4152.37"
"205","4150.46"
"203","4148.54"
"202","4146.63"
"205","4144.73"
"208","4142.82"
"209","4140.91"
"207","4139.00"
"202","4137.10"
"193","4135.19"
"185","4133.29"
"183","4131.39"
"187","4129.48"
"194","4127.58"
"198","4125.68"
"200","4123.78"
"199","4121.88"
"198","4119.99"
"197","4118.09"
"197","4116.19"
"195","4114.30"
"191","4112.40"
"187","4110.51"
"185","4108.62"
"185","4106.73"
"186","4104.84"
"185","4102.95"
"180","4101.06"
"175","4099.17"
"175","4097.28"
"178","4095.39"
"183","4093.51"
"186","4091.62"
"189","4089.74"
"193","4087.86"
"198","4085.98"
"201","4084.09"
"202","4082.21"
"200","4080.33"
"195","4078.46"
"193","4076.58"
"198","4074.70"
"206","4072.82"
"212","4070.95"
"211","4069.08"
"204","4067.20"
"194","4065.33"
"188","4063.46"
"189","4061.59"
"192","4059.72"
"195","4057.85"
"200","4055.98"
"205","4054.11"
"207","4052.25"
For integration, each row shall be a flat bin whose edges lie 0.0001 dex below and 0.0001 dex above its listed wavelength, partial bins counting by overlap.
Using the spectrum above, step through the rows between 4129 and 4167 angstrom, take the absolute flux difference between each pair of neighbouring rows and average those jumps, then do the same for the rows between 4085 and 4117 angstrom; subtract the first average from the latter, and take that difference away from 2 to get 2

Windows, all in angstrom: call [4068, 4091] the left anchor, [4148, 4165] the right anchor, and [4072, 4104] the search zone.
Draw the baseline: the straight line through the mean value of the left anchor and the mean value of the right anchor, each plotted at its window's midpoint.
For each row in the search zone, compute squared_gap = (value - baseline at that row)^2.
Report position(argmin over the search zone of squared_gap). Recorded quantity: 4080.33 angstrom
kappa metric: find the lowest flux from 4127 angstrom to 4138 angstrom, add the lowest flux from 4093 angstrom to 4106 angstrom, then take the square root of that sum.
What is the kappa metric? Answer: 18.9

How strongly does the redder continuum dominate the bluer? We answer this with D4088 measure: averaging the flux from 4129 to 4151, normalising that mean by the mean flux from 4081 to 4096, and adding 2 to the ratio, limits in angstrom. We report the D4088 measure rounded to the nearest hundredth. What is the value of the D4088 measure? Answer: 3.04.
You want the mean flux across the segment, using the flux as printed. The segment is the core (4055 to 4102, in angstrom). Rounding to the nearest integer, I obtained 193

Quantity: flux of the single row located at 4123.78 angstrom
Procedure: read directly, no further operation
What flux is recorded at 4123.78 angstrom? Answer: 200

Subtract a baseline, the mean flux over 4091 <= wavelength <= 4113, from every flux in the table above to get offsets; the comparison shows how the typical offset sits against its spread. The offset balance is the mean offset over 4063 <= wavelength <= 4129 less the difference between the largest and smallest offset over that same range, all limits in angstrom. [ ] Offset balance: -27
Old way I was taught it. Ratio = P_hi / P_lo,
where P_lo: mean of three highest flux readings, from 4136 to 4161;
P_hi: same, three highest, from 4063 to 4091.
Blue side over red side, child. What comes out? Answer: 1.01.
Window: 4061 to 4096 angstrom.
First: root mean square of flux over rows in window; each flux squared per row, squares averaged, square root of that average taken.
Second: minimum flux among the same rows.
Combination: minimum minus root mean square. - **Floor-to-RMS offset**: -18.0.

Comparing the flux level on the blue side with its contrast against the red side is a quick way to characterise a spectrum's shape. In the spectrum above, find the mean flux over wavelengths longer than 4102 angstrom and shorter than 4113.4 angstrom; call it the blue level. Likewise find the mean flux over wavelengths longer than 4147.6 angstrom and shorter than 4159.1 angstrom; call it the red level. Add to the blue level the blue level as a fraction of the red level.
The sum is 187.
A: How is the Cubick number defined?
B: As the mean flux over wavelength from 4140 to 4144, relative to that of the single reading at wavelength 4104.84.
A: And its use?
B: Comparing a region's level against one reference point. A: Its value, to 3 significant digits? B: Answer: 1.12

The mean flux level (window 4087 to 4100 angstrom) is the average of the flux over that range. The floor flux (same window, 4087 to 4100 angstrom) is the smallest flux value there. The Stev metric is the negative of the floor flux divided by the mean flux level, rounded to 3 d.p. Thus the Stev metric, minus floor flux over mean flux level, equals -0.958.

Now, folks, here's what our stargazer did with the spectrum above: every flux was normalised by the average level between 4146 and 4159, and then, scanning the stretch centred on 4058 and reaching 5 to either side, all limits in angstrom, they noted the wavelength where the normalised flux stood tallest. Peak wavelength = 4054.11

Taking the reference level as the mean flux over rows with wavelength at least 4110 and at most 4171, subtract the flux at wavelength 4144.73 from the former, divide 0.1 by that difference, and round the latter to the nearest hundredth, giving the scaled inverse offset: -0.02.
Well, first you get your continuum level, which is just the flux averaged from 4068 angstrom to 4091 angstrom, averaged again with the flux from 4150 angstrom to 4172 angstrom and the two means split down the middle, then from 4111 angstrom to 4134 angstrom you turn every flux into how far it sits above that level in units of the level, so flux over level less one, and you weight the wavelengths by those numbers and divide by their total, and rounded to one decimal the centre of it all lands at 4125.6 angstrom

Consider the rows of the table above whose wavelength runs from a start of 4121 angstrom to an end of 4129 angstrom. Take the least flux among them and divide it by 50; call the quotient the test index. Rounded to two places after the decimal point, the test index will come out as 3.88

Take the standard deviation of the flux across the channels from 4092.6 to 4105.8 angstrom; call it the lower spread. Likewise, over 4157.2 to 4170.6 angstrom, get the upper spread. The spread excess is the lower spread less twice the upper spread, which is -3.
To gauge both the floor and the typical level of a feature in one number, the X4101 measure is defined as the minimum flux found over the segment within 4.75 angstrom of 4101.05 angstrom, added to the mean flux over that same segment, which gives 355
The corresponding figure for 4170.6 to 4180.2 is 368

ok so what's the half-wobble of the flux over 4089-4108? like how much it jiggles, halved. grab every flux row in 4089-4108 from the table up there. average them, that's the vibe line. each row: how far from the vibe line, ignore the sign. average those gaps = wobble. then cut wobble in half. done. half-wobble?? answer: 2.1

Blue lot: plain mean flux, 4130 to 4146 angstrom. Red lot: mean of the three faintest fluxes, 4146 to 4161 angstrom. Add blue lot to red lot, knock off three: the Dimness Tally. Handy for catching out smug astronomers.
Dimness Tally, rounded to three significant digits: 396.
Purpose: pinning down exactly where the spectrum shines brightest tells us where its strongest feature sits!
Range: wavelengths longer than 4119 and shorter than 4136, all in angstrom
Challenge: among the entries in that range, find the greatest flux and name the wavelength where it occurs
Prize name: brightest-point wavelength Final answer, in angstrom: 4123.78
